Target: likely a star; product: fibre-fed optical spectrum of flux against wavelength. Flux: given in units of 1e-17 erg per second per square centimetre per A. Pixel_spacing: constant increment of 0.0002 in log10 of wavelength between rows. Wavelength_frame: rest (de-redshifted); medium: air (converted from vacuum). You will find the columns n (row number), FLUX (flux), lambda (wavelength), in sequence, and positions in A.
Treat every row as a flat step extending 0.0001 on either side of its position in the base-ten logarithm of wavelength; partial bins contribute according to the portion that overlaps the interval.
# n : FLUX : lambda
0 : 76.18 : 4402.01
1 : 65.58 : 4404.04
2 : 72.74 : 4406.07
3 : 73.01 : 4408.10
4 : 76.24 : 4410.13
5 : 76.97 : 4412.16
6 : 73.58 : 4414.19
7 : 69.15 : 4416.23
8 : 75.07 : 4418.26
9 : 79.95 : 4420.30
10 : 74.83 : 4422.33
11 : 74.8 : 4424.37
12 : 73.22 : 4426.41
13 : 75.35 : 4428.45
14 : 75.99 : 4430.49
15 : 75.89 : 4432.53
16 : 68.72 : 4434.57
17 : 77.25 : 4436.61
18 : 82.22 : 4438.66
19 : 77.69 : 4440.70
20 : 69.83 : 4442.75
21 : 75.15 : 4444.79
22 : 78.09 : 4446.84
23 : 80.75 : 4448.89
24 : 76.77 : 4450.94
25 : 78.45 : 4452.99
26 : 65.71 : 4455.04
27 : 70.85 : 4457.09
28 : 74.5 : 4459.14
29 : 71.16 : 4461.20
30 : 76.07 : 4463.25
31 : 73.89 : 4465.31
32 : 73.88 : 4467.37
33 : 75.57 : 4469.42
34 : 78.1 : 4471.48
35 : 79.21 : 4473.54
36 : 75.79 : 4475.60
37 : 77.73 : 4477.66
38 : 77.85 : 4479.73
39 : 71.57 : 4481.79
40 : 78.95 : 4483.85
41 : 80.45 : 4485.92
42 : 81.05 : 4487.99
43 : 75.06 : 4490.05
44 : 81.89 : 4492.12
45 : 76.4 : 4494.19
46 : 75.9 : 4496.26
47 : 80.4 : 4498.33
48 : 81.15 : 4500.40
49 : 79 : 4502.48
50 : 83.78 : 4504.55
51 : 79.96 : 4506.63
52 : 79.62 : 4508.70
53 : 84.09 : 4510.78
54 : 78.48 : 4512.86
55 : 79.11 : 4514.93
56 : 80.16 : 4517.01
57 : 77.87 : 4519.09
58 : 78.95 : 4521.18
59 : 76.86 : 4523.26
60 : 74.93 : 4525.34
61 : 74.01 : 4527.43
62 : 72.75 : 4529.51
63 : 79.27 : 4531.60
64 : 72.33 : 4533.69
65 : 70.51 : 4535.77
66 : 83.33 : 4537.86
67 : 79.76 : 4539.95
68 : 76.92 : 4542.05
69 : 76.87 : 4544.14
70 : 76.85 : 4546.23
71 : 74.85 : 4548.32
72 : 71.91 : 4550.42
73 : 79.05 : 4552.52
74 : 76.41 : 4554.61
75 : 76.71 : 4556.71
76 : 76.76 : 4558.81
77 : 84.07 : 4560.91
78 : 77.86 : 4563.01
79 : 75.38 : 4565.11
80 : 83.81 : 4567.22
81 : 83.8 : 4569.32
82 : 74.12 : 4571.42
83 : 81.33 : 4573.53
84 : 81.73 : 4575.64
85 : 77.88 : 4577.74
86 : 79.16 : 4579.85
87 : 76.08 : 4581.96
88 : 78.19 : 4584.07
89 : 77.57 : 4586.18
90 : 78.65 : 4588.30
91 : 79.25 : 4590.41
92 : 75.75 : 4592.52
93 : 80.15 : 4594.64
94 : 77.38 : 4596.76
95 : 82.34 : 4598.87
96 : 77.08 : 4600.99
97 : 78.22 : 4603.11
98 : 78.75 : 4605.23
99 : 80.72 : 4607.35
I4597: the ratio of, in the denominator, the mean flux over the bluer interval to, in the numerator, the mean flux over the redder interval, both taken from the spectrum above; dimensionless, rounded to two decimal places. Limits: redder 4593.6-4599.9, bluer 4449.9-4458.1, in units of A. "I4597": 1.10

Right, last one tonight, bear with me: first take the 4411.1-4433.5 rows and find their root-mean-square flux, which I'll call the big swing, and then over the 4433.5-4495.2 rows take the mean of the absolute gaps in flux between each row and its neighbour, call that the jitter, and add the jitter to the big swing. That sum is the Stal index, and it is 79.1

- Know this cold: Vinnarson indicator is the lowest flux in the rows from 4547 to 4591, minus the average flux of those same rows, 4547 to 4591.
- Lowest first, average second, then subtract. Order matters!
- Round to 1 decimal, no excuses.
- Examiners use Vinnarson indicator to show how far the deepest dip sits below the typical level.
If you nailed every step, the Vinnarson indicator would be -6.4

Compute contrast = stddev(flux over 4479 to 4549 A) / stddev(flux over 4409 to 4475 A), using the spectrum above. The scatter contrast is 0.93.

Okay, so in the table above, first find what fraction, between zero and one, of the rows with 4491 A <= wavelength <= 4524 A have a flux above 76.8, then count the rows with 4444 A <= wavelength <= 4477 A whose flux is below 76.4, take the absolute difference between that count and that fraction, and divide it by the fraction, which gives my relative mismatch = 10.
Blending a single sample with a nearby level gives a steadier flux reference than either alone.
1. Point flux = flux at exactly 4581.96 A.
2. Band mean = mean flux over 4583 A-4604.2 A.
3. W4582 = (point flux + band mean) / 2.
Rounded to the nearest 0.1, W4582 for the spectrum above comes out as 77.3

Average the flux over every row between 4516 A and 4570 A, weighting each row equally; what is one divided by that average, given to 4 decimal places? 0.0129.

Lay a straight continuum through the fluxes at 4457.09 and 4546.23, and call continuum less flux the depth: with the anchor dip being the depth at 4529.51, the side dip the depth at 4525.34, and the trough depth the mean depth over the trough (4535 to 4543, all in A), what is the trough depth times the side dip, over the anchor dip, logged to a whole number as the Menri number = 0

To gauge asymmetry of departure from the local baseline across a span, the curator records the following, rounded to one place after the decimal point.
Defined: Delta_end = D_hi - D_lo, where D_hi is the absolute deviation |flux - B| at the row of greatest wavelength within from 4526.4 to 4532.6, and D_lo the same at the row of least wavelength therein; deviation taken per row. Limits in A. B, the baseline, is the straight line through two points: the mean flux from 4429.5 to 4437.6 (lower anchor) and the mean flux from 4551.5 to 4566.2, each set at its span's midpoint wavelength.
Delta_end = -1.1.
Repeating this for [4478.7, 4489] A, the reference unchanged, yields 3.0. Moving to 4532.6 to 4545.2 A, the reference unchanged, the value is -4.2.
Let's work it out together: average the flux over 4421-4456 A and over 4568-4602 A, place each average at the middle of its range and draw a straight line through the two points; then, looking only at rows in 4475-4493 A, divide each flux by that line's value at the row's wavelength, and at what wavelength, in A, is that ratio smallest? 4481.79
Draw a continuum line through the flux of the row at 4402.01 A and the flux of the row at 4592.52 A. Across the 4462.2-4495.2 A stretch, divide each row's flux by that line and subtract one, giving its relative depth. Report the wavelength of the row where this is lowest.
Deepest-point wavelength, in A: 4481.79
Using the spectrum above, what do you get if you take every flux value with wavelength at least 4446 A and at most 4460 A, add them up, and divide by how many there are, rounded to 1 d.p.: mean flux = 75.0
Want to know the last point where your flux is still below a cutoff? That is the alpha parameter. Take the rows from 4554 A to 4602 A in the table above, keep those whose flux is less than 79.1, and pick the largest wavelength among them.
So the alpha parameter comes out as 4600.99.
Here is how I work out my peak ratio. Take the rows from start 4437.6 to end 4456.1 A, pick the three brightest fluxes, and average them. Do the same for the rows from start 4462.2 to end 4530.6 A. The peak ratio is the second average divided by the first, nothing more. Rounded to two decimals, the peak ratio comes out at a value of 1.03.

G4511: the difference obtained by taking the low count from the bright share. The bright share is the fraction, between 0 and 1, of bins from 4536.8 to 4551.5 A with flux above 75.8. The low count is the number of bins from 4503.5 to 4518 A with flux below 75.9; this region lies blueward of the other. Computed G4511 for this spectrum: 0.7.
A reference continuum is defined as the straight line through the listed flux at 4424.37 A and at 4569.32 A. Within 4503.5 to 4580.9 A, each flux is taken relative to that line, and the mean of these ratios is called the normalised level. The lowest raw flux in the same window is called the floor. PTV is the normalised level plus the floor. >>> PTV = 71.5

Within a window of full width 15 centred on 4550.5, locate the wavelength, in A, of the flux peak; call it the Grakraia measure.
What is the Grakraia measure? 4552.52 A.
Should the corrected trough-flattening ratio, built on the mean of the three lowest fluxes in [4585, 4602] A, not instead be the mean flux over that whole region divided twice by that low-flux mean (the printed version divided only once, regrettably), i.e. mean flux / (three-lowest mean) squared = 0.0133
